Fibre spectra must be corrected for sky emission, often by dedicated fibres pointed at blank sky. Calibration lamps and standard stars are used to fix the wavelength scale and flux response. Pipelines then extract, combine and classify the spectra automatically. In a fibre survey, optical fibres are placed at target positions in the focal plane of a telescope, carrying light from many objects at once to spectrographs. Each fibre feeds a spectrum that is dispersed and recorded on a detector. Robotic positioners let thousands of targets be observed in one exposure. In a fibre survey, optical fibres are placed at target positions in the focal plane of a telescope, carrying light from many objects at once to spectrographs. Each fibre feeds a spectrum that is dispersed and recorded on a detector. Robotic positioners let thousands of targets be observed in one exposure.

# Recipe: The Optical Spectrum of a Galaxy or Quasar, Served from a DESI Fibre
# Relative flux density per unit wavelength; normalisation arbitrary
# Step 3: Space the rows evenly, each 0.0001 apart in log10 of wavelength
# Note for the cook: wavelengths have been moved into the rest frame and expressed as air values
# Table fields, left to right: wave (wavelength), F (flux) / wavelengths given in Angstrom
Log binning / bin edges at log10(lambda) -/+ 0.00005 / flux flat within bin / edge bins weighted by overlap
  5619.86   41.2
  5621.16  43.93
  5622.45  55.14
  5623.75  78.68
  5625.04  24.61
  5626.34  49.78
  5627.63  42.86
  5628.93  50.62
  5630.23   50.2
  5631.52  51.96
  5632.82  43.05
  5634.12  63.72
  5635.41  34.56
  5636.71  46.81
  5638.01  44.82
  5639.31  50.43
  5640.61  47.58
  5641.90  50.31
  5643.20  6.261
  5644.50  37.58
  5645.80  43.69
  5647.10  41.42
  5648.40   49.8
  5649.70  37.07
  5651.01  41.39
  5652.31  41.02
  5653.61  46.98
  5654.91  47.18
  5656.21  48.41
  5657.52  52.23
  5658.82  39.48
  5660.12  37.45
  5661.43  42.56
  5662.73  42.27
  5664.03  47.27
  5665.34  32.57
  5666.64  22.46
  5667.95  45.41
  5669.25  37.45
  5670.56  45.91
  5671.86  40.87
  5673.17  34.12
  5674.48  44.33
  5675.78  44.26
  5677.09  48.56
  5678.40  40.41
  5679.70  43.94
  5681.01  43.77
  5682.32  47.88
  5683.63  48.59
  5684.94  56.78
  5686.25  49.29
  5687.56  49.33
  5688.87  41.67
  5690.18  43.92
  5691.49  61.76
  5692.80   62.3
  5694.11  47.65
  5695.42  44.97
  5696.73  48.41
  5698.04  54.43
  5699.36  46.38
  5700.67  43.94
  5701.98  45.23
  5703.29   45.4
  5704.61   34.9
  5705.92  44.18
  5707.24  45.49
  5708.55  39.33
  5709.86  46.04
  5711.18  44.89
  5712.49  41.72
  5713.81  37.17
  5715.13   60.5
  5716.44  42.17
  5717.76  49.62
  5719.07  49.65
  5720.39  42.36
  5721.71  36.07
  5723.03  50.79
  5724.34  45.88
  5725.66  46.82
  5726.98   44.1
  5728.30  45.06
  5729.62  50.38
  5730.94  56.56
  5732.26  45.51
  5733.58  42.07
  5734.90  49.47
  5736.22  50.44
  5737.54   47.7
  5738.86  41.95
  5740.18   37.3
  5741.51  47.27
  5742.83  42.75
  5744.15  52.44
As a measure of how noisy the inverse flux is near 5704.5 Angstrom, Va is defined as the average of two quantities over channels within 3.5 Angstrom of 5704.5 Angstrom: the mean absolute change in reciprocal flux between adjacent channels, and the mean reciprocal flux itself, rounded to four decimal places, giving 0.0134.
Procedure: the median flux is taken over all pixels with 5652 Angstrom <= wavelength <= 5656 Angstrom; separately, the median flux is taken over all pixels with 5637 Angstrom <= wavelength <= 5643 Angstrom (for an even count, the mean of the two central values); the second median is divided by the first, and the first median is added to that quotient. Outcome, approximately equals 48.0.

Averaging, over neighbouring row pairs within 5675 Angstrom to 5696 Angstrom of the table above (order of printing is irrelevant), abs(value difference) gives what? 5.5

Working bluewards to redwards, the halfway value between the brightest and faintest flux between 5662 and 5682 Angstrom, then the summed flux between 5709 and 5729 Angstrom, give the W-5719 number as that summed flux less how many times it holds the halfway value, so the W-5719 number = 664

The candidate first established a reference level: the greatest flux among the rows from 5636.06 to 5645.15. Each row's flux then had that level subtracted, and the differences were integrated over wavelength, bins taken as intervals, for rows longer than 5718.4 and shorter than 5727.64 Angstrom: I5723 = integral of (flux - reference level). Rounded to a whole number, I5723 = -49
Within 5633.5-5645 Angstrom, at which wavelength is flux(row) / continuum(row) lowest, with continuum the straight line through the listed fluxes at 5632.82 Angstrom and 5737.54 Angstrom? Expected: 5643.20 Angstrom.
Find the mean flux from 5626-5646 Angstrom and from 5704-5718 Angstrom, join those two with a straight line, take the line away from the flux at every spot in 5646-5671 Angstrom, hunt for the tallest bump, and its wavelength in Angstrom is 5657.52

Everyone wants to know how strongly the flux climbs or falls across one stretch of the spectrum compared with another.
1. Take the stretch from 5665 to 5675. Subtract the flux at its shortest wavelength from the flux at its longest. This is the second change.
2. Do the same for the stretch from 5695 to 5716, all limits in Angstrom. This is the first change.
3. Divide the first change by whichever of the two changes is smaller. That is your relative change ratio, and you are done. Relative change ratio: 1.3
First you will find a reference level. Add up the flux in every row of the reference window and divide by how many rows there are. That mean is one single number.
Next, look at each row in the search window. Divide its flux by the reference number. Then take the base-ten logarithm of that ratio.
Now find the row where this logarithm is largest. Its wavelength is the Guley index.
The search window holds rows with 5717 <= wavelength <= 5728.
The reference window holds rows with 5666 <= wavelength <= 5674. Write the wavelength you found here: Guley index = 5723.03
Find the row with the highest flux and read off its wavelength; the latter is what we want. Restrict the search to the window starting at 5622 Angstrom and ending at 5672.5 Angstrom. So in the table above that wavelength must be 5623.75 Angstrom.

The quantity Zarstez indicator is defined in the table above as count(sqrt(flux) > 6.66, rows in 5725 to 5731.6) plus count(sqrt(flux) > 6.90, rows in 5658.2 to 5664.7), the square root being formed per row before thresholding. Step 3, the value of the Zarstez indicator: 4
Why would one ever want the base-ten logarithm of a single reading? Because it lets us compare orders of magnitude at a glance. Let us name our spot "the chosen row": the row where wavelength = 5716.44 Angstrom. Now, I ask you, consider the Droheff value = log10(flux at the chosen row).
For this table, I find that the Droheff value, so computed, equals 1.625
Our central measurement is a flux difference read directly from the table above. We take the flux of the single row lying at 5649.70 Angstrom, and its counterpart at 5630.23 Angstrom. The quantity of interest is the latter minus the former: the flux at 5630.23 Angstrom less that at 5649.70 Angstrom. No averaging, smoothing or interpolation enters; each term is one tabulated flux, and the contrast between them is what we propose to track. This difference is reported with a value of 13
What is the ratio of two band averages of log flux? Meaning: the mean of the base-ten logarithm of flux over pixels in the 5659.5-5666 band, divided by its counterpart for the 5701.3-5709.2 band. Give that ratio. 0.986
